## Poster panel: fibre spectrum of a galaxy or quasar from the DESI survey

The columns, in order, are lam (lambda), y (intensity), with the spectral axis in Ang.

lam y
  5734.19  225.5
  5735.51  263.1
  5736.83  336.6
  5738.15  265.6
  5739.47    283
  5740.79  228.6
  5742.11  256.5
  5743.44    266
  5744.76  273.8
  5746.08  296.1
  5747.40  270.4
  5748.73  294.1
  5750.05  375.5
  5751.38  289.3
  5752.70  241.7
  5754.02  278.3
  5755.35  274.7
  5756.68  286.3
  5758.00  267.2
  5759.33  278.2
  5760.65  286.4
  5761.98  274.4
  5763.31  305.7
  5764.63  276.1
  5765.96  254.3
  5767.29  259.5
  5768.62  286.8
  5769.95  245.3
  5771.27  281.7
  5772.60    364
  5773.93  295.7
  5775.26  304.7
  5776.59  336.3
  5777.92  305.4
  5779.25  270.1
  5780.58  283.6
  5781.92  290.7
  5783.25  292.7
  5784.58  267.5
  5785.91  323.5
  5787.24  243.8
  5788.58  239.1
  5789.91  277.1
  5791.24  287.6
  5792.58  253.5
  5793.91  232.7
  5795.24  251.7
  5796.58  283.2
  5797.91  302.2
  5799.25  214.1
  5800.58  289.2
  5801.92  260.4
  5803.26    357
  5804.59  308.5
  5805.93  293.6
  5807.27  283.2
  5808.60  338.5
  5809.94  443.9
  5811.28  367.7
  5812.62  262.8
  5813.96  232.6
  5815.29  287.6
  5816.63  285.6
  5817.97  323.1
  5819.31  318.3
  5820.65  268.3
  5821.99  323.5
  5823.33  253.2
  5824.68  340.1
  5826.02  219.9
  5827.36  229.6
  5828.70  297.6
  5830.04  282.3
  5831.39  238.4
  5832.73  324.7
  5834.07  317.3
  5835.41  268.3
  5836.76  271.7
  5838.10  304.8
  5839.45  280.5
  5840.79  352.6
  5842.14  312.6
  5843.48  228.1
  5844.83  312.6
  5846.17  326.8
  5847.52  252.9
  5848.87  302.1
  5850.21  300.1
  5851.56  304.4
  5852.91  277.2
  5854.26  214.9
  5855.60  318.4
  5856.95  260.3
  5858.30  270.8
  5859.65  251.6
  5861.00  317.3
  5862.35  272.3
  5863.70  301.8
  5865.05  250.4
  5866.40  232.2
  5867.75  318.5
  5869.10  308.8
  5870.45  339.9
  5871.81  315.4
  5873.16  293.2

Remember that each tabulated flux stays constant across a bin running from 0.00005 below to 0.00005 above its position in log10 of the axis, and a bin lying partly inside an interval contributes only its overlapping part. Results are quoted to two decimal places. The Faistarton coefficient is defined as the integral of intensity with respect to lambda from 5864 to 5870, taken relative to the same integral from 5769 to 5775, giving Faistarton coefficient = 0.95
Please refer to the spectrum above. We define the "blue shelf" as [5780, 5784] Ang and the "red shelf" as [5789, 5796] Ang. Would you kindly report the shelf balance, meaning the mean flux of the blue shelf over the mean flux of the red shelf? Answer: 1.11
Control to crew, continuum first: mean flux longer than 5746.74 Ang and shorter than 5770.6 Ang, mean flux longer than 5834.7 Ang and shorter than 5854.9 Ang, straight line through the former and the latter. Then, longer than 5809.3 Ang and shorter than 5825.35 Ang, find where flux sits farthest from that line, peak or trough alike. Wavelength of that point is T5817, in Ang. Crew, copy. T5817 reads 5809.94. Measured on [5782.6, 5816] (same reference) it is 5809.94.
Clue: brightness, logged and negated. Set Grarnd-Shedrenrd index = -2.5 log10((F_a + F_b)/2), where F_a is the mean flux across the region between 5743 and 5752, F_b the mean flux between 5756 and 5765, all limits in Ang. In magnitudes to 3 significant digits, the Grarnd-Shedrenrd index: -6.15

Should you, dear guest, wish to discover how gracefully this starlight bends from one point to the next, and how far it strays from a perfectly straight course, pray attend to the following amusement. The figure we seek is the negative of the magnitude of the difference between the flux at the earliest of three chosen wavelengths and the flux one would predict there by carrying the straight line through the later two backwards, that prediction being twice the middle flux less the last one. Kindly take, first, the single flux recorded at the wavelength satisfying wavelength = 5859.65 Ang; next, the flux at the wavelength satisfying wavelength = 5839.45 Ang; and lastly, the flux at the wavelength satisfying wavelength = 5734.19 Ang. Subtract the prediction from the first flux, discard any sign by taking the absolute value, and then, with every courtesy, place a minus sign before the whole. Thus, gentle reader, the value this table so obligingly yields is -84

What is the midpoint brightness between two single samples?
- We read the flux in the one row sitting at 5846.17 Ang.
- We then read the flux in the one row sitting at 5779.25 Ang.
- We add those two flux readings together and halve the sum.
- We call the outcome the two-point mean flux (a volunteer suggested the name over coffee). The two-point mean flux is 298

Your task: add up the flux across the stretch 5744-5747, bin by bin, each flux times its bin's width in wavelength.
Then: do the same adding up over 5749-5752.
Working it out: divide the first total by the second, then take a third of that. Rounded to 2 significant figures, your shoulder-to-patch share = 0.29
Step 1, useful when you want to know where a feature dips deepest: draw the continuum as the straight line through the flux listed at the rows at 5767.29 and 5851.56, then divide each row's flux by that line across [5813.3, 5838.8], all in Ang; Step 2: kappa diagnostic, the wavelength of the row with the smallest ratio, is 5826.02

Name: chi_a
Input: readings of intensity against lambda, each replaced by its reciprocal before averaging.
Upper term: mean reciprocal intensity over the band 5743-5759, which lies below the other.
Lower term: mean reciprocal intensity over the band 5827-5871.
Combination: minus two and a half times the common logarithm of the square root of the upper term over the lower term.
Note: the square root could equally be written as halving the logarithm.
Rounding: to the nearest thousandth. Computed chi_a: 0.000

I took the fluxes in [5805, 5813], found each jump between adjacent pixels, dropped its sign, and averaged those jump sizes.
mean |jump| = 70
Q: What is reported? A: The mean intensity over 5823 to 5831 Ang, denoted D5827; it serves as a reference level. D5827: 270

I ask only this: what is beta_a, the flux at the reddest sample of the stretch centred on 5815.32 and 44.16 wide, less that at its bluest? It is 39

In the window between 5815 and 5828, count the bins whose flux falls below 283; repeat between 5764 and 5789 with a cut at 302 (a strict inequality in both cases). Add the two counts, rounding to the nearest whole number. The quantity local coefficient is 18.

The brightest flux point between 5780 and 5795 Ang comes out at 323.5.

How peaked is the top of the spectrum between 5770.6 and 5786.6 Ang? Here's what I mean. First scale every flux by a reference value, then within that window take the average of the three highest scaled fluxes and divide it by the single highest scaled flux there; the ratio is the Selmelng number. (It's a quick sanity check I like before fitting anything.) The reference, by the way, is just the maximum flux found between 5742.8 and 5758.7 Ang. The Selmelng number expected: 0.94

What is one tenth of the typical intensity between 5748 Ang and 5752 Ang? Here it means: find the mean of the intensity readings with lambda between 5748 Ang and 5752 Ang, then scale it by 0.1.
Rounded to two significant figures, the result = 32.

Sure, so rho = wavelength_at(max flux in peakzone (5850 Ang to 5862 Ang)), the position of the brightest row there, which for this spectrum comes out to 5855.60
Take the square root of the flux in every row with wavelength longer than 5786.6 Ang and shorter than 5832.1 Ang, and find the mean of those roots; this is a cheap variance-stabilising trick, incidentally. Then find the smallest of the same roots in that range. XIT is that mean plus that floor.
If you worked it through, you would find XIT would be 31.5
